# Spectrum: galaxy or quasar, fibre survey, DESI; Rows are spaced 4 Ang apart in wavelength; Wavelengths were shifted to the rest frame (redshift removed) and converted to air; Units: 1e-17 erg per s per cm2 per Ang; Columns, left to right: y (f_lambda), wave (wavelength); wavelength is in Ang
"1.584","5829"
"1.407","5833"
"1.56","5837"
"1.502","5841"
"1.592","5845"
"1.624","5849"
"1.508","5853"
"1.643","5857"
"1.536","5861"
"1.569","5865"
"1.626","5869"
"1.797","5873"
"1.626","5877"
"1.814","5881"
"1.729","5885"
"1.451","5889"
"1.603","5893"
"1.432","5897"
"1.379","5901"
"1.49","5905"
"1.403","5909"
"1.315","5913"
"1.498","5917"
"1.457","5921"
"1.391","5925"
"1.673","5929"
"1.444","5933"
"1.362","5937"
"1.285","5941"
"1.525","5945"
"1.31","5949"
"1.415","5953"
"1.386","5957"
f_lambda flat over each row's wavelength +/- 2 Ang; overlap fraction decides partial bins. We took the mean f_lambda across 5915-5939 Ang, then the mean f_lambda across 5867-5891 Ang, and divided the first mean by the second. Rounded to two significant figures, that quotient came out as 0.88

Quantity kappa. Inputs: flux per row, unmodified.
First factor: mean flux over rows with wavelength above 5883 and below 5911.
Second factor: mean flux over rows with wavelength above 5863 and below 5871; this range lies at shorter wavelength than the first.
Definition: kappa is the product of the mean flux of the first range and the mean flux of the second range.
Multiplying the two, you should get 2.39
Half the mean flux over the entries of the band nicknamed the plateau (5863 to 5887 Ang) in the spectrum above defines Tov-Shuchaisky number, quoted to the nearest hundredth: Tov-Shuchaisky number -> 0.85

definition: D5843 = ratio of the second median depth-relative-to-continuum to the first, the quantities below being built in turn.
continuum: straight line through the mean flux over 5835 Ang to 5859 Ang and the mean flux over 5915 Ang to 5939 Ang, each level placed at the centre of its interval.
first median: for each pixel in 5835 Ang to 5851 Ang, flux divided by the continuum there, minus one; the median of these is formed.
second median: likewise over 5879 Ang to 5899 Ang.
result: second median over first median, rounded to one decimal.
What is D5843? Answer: -31.3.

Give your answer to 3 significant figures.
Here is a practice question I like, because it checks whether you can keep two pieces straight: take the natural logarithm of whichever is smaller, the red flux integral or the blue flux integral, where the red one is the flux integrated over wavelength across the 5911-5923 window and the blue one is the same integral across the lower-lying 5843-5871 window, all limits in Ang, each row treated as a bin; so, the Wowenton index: 2.84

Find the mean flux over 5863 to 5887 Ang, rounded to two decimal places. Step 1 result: 1.69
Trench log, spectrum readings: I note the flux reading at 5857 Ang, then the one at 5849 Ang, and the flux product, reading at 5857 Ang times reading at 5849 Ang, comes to 2.67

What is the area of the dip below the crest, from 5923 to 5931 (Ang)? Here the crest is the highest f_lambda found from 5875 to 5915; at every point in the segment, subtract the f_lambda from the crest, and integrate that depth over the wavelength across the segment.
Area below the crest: 2.3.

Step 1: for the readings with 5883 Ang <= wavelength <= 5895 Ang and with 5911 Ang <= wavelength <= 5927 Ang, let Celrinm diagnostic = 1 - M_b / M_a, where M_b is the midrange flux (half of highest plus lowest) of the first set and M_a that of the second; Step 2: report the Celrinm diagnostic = -0.13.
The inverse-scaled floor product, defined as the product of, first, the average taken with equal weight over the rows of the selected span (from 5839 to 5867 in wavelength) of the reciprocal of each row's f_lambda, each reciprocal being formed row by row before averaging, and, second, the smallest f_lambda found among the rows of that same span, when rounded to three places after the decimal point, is 0.959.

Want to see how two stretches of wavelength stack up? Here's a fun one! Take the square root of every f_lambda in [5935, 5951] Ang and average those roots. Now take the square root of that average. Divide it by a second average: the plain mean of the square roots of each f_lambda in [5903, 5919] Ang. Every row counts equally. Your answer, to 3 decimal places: 0.906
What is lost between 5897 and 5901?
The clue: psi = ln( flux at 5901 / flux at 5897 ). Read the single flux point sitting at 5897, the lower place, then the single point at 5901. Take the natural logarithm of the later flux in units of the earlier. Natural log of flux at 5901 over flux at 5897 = -0.04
